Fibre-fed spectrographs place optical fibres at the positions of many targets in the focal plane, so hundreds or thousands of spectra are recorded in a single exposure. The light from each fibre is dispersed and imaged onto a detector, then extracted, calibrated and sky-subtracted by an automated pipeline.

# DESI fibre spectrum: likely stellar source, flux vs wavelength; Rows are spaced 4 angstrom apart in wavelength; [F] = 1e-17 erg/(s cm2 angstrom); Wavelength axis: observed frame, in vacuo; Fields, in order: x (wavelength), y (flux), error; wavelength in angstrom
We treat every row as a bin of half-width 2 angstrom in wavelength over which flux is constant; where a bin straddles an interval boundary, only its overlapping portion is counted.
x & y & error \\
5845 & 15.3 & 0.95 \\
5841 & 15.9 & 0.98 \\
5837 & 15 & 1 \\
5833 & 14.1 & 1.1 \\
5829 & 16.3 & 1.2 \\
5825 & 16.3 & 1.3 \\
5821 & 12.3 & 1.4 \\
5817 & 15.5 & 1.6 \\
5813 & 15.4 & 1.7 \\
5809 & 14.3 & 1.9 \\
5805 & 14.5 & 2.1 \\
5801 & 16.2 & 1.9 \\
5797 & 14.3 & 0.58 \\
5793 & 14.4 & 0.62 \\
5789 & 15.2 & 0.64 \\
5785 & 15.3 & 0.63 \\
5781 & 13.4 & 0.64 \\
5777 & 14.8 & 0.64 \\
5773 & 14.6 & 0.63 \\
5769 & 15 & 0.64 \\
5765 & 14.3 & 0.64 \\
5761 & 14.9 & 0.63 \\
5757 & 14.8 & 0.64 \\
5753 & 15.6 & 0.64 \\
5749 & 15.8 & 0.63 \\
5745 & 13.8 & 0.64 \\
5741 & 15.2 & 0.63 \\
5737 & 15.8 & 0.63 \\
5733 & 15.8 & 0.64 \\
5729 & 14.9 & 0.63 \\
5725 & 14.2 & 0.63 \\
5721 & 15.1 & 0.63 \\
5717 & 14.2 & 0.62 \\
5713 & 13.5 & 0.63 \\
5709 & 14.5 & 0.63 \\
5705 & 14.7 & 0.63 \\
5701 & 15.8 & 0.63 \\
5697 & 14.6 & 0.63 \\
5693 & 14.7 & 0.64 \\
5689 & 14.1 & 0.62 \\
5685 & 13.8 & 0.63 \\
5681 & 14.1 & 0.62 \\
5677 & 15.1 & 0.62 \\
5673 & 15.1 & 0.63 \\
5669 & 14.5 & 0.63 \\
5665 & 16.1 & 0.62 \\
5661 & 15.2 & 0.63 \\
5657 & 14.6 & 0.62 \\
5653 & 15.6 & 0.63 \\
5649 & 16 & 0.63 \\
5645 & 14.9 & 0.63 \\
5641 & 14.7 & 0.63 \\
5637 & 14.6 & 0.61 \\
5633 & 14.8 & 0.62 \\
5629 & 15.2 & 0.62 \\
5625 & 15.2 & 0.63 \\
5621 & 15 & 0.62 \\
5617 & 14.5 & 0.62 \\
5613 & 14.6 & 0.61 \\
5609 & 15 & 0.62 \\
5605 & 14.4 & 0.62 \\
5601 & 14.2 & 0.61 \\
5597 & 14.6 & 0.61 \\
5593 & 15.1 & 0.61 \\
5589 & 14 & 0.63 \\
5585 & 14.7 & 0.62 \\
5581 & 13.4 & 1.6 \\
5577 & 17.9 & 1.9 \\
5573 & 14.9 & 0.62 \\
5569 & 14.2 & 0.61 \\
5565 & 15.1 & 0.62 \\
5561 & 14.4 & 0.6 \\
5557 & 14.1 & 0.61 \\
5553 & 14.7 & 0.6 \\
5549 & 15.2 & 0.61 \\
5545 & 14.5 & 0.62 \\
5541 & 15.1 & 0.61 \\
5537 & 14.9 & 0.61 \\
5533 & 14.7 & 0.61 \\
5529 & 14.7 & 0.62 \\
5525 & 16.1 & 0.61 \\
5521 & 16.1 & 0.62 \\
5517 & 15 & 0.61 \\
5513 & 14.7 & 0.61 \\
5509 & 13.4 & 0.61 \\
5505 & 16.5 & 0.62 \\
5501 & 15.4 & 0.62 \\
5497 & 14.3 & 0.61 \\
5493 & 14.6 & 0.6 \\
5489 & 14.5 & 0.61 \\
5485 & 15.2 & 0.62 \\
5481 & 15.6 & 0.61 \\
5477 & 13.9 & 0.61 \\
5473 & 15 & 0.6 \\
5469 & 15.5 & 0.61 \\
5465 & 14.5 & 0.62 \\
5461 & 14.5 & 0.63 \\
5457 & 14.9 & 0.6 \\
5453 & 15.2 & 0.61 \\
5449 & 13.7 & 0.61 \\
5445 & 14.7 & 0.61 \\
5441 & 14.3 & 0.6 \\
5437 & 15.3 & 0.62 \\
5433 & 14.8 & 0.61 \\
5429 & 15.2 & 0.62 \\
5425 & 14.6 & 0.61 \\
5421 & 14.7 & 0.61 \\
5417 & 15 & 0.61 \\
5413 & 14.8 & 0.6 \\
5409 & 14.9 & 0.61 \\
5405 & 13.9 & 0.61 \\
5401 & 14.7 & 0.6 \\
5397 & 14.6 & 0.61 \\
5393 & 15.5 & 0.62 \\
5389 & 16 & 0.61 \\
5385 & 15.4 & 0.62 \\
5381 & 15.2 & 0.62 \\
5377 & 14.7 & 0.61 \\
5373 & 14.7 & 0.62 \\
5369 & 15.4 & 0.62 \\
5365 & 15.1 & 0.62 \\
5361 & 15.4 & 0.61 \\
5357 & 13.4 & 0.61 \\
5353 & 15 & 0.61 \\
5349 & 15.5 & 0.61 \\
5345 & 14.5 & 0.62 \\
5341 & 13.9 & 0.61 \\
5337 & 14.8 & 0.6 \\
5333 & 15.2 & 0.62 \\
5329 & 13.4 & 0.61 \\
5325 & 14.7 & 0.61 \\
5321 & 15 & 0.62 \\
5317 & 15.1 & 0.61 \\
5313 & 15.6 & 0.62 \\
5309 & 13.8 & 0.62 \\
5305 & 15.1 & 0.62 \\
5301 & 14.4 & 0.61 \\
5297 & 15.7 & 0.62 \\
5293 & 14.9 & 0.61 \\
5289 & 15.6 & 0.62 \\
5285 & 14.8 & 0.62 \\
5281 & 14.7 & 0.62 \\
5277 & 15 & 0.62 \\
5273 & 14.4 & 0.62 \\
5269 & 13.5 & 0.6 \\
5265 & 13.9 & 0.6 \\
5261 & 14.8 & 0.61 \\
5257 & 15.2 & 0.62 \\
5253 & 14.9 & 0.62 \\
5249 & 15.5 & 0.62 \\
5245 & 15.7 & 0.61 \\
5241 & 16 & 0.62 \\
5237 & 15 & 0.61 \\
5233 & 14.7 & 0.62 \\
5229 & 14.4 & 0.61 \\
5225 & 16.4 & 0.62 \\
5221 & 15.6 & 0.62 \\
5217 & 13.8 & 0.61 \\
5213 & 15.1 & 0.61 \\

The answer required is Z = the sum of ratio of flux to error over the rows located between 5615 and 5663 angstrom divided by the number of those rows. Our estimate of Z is 24.1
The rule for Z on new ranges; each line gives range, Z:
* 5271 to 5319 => 24.2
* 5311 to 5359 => 24.0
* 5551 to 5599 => 21.3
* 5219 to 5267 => 24.7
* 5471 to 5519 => 24.3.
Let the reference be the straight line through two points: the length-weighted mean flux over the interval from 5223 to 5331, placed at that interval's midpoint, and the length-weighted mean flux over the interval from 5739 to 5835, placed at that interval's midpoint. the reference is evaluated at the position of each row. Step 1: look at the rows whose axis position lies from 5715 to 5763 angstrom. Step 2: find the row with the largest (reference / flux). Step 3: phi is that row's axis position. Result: 5745 angstrom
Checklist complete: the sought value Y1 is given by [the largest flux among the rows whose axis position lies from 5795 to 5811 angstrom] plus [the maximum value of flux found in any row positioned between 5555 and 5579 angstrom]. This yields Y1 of 34.1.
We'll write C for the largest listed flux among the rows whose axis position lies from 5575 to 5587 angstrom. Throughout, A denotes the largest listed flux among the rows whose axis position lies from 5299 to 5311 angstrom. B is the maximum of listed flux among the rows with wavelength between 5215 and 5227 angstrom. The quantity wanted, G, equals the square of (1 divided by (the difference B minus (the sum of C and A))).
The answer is 0.0036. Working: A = 15.1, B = 16.4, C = 17.9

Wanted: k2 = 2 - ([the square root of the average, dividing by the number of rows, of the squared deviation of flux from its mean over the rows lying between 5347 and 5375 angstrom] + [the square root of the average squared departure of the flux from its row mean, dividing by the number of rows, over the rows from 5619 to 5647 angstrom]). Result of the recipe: 1.11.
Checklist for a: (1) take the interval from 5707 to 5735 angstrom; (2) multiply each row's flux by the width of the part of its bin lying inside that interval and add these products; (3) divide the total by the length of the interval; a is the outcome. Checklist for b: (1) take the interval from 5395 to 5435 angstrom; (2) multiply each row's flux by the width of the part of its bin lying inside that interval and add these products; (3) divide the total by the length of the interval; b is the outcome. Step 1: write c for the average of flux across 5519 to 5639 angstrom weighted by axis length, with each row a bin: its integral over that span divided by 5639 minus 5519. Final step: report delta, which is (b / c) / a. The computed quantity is 0.0678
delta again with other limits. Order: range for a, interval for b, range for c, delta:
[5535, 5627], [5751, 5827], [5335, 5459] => 0.0675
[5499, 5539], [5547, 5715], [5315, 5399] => 0.0656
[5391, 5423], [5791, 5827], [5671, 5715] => 0.0689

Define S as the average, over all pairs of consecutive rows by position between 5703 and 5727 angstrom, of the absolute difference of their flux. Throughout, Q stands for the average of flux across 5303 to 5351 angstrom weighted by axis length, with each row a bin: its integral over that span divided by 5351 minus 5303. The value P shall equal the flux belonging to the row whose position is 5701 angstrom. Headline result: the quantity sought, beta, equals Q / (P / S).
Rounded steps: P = 15.8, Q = 14.7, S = 0.74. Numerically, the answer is 0.69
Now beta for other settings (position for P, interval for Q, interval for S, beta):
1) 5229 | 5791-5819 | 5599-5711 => 0.53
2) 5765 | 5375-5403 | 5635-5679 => 0.69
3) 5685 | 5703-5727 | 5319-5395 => 0.78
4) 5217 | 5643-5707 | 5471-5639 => 0.88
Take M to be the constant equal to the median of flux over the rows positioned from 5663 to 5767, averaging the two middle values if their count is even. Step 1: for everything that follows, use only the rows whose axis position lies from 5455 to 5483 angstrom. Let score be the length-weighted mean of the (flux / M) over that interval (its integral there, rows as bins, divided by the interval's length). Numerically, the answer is 1.006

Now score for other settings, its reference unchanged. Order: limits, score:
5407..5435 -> 1.007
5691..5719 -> 0.988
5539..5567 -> 0.999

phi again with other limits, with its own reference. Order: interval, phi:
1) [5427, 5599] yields 5509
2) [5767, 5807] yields 5781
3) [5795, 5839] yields 5821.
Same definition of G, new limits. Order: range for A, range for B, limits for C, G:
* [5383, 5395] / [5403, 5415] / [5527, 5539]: 0.0039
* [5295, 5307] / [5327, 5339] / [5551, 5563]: 0.0043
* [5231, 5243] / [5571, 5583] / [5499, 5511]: 0.0047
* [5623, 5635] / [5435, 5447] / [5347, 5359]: 0.0042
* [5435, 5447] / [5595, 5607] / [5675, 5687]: 0.0040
